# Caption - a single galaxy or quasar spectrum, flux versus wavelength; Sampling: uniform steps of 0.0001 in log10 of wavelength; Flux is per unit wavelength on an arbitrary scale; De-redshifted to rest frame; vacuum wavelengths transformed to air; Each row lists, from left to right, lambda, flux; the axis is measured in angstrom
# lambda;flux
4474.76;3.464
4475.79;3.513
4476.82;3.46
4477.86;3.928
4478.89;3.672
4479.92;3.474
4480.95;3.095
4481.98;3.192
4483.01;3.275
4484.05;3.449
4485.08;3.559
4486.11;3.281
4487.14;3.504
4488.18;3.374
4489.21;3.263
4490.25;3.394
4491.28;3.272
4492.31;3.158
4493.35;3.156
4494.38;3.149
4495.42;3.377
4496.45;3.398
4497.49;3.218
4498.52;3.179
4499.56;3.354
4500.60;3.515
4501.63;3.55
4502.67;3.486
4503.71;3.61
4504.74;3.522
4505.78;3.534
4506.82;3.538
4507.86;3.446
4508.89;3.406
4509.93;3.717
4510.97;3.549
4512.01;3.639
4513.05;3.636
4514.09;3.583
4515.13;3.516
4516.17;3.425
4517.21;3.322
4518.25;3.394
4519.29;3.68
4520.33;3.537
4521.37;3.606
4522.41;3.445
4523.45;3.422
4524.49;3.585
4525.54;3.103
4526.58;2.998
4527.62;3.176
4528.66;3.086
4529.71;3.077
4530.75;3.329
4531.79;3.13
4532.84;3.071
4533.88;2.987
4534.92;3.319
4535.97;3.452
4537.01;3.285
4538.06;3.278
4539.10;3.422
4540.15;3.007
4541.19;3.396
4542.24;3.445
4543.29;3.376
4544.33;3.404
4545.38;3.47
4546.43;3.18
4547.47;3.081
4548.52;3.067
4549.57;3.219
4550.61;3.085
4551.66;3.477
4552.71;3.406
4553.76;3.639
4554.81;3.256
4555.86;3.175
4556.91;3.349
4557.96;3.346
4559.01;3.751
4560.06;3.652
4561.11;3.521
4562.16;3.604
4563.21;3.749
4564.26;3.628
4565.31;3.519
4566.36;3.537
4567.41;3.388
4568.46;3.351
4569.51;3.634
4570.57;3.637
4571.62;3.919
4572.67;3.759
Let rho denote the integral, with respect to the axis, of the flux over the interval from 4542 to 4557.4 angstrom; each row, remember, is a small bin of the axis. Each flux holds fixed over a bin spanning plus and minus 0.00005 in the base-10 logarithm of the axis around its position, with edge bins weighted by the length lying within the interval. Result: 50.9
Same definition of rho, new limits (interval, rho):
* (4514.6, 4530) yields 51.8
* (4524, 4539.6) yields 50.2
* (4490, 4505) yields 50.3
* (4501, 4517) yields 56.6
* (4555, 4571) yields 56.3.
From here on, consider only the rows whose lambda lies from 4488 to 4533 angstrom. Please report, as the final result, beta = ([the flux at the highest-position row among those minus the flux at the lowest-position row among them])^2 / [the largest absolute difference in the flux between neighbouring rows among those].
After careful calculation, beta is 0.19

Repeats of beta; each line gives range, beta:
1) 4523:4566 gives 0.02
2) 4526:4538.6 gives 0.24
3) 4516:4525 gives 0.09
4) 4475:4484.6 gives 0.01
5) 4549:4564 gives 0.69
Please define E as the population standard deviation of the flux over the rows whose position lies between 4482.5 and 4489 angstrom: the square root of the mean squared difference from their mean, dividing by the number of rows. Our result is 0.11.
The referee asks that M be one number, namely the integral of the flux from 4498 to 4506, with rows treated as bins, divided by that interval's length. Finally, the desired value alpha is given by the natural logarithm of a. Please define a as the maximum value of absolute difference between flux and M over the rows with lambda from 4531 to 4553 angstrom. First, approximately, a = 0.48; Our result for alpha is -0.73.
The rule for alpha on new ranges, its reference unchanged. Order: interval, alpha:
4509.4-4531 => -0.76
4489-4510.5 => -1.15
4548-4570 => -0.92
